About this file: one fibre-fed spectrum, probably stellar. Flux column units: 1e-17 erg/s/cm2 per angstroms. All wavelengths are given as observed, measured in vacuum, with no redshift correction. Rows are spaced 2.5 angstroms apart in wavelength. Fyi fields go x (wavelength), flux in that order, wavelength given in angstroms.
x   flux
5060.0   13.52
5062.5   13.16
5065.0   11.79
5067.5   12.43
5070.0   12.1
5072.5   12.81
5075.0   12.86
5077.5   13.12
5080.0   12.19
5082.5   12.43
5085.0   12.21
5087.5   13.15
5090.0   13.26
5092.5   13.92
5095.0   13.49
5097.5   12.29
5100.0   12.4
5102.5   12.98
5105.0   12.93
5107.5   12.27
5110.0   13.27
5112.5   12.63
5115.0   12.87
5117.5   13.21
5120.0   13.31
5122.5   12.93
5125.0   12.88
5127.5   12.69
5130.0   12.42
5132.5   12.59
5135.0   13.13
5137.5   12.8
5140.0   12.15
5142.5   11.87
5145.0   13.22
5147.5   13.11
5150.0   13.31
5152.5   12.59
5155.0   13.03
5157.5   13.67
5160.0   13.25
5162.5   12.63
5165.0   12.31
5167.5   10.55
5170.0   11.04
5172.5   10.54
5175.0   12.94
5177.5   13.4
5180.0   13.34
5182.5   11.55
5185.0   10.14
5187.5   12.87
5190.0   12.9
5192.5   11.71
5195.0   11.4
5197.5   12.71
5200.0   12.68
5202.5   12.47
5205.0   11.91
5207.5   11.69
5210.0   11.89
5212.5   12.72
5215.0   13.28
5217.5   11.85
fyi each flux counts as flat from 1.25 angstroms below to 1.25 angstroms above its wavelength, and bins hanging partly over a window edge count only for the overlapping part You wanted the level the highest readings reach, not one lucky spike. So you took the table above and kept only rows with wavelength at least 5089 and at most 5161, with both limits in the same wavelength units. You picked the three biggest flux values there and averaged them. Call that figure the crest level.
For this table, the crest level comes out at 13.69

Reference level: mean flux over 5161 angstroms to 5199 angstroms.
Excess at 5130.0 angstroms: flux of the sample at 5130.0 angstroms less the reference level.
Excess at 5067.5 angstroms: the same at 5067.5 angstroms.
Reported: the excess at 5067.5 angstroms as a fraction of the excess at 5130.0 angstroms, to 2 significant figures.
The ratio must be 1.0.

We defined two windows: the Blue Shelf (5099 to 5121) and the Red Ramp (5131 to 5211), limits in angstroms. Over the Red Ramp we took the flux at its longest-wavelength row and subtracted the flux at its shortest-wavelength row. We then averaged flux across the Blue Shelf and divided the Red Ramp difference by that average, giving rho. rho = -0.05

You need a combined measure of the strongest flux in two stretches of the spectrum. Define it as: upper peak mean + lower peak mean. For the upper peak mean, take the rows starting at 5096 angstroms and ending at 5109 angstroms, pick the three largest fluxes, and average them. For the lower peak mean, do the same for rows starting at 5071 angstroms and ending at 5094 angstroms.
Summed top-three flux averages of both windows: 26.2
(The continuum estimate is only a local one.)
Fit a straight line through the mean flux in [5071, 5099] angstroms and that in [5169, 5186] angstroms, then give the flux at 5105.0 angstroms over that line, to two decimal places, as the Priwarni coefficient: 1.02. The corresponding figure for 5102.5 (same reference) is 1.02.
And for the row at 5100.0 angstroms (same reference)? 0.98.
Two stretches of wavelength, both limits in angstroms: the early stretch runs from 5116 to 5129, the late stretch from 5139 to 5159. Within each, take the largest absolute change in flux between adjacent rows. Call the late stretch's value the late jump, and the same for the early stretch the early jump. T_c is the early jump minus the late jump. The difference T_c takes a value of -1.0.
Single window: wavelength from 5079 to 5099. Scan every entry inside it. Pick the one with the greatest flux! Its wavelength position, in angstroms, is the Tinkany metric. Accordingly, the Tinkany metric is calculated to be 5092.5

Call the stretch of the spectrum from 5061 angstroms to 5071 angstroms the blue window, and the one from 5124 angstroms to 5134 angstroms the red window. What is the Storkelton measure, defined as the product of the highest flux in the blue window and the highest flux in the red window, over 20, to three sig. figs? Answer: 8.48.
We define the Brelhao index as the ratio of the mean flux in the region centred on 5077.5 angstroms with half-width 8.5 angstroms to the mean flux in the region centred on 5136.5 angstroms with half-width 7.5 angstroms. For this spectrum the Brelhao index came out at 1.00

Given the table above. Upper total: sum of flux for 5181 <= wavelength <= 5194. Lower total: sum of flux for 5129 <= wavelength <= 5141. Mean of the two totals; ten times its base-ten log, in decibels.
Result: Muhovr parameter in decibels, 17.9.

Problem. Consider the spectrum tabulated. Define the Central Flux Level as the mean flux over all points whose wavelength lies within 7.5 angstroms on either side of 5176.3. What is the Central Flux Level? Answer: 12.1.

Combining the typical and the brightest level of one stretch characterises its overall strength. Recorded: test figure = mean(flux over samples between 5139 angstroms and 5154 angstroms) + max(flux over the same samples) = 26.0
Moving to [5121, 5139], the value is 25.9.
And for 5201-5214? 24.9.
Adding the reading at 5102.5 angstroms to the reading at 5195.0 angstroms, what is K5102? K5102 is 24.4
